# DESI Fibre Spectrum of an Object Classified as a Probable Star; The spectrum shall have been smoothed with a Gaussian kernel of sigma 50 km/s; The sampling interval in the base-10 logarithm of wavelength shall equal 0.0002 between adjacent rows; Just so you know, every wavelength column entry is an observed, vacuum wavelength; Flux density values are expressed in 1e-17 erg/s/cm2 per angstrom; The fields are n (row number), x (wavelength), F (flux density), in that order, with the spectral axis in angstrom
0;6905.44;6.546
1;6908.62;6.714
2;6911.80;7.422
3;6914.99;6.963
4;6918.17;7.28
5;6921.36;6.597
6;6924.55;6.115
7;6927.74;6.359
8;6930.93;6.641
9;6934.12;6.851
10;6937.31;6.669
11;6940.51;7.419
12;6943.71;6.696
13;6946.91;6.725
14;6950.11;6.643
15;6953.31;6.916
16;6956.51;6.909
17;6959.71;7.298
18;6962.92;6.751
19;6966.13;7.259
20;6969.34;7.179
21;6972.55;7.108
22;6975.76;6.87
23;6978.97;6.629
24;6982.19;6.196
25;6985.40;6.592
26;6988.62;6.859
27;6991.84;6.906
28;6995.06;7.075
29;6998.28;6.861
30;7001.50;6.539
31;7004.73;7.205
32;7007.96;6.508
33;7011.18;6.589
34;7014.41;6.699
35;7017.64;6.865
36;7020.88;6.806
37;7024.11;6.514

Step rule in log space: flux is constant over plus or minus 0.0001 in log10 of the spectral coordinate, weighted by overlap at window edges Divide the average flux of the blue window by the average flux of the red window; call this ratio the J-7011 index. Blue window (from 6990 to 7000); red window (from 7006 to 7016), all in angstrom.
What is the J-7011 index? 1.05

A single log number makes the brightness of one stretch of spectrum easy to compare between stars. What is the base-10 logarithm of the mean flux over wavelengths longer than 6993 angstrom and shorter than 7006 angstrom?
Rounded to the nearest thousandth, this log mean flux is 0.840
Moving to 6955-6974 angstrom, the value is 0.850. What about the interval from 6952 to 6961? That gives 0.848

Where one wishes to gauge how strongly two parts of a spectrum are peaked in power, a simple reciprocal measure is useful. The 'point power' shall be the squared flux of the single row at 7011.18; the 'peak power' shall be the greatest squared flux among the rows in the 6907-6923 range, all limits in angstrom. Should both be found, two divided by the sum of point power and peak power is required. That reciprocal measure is 0.0203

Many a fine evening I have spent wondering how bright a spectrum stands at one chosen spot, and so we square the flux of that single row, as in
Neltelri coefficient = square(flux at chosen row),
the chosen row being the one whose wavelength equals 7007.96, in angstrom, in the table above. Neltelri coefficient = 42.4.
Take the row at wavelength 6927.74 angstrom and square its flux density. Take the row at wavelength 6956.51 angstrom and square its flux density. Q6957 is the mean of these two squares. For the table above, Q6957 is 44.1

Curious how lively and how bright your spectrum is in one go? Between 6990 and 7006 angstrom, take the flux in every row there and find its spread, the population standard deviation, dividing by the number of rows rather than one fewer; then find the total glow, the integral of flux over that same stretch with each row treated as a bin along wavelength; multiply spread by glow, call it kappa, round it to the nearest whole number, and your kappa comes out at 25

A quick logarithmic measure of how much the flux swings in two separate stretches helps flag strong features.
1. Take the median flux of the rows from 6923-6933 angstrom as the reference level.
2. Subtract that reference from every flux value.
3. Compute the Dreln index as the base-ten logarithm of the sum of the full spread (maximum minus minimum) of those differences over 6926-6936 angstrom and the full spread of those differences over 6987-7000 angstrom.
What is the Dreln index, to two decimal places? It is -0.15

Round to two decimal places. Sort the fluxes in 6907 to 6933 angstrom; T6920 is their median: 6.68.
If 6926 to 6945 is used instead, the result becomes 6.68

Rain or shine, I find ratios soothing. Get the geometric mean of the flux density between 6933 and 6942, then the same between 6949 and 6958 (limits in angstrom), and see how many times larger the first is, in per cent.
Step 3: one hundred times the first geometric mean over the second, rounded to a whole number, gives 102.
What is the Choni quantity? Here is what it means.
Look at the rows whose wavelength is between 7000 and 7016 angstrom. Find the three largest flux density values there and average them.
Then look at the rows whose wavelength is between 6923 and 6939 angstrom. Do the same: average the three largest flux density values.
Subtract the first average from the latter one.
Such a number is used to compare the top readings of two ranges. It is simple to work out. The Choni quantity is -0.1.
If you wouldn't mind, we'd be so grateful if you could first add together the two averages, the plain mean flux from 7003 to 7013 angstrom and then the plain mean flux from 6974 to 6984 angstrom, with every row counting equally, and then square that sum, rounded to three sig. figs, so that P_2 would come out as 178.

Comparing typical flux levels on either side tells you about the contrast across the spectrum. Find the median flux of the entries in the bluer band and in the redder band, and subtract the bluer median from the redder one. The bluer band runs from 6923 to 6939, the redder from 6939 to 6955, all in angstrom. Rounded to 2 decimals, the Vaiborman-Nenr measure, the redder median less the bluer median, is 0.08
